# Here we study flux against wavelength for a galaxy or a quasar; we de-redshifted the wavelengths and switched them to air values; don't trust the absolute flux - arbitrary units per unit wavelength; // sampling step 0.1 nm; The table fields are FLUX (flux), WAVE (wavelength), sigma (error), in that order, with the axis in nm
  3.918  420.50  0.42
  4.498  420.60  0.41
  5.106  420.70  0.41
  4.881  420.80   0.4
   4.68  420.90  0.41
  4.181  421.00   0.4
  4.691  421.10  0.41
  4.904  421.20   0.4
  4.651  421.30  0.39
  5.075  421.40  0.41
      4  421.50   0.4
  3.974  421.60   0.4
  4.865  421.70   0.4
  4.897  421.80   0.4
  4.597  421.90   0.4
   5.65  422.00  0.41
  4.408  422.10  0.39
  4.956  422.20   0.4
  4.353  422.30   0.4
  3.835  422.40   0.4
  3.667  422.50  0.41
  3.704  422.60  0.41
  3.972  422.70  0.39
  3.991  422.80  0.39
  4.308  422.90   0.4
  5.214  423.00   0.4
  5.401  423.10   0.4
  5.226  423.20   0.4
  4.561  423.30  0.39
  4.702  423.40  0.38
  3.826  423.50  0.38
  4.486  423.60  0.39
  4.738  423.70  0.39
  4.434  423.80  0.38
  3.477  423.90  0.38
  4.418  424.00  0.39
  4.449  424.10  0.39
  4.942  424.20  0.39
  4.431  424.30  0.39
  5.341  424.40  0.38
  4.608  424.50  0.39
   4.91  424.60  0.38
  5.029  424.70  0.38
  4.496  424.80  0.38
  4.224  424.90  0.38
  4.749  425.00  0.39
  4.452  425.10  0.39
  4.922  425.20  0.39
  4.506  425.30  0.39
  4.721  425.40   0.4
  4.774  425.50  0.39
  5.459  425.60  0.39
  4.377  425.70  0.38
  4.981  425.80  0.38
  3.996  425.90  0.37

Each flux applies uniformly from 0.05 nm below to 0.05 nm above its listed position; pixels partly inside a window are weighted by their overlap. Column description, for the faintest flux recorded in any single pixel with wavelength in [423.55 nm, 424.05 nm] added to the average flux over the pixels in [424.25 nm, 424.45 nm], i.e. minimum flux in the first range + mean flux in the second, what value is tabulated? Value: 8.36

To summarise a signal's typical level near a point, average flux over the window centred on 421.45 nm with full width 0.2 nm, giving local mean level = 4.5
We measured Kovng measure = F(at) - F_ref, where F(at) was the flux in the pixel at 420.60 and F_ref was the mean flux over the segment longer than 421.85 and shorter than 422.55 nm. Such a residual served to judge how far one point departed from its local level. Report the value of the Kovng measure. 0.0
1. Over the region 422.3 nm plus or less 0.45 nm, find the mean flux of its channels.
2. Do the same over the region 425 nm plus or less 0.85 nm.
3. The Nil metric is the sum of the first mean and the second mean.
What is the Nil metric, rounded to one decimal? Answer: 9.1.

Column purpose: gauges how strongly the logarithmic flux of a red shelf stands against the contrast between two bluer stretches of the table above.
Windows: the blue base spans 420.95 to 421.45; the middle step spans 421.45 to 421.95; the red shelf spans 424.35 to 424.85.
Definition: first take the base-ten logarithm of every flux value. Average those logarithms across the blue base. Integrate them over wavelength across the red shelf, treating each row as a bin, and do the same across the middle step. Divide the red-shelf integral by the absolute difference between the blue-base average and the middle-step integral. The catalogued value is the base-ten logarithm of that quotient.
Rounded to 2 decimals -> 0.00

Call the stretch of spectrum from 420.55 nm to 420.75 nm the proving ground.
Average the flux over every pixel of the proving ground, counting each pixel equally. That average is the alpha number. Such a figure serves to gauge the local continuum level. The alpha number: 4.80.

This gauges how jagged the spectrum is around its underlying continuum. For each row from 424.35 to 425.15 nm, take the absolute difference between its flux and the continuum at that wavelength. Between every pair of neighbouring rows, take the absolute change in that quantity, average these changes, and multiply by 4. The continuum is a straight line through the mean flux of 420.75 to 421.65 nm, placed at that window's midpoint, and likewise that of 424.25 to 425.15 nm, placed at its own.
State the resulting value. 1.1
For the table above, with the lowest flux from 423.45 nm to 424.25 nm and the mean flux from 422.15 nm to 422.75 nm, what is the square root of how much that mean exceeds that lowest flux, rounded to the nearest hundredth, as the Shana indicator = 0.78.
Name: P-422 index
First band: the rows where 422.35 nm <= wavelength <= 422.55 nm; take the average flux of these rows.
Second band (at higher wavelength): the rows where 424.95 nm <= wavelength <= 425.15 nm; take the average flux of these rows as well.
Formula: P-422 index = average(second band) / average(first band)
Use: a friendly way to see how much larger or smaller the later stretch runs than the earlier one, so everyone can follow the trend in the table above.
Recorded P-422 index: 1.23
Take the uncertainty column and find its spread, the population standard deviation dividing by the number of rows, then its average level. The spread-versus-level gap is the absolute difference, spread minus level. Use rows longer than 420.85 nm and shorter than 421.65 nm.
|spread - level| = 0.396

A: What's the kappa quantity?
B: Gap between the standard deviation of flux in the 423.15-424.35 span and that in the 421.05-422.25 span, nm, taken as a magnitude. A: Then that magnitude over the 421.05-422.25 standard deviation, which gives 0.0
